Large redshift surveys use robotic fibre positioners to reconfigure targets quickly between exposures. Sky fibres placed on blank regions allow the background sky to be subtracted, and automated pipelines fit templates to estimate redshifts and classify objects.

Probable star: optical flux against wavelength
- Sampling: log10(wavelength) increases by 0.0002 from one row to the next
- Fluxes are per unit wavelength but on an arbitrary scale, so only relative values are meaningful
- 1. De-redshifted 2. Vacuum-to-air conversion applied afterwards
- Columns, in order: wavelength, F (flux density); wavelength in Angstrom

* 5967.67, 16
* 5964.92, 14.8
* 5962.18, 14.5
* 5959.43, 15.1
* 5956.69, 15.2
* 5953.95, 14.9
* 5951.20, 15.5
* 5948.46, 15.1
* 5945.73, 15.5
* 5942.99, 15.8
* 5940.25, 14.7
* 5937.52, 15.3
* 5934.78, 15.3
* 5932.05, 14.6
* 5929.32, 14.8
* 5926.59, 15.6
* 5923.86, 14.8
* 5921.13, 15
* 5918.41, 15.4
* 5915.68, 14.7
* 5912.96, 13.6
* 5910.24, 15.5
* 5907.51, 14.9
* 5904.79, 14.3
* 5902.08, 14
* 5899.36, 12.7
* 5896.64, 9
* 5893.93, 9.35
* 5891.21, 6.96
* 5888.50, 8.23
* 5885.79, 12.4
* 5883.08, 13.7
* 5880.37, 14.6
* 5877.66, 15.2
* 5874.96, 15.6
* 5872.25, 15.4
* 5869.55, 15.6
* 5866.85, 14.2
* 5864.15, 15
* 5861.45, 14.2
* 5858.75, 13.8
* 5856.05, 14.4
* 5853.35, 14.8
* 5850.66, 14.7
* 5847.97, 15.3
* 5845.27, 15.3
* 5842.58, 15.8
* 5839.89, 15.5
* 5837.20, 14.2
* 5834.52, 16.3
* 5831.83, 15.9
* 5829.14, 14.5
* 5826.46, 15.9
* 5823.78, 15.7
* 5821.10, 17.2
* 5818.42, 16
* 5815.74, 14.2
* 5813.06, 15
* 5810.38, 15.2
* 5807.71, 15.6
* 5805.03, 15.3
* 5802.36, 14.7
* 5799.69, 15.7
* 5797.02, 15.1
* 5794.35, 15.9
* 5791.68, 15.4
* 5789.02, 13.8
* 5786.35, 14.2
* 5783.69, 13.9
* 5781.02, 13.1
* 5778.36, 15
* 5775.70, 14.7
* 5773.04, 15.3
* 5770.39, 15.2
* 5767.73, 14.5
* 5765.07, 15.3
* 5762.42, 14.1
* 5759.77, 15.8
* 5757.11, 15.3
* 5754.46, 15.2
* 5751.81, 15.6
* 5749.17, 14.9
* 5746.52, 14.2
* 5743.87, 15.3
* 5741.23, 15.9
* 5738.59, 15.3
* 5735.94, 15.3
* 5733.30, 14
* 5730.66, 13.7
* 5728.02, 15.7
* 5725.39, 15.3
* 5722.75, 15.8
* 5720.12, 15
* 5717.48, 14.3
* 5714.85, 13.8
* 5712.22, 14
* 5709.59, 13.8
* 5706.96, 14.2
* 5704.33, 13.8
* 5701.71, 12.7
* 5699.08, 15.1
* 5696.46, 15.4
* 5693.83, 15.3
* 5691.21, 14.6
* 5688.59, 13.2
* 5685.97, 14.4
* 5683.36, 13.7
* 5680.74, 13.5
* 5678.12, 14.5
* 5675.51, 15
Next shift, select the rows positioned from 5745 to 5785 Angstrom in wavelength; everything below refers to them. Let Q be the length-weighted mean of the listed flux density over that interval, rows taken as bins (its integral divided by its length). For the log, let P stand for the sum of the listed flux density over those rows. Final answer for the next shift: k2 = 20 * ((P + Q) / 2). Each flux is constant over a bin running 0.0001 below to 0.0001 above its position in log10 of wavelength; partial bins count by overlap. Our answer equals 2369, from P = 222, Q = 14.8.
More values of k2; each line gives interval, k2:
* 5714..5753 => 2391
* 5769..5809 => 2378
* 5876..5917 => 2018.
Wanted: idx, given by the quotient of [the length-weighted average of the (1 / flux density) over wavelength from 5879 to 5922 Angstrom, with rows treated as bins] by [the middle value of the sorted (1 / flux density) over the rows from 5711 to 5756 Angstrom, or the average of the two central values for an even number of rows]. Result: 1.27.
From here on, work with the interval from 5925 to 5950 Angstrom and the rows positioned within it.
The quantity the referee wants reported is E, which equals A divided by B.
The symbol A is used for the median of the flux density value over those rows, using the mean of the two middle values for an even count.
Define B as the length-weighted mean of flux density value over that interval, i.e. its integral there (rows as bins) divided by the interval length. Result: 1.007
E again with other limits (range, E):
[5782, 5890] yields 1.022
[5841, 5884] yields 1.002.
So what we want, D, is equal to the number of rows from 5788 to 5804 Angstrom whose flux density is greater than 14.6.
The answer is 5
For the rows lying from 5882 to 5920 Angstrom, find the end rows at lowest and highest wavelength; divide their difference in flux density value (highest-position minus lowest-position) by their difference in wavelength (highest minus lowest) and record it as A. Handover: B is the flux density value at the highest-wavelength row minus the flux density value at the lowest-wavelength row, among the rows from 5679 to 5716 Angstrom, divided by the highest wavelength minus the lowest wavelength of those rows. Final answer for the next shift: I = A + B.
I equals 0.06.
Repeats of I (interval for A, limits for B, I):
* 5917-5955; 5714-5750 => 0.02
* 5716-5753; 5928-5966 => 0.04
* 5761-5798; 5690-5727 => 0.05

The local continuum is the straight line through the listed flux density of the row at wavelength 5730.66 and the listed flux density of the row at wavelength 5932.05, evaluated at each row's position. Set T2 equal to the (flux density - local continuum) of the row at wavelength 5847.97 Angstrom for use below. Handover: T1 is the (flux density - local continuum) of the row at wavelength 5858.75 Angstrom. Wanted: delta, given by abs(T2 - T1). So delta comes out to 1.5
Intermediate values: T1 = -0.5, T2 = 1.1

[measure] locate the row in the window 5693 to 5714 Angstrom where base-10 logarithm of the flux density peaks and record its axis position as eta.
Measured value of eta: 5696.46 Angstrom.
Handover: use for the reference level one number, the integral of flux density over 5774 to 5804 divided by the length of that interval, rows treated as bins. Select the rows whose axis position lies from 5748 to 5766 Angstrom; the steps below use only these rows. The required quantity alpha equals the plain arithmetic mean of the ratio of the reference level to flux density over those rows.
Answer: 0.97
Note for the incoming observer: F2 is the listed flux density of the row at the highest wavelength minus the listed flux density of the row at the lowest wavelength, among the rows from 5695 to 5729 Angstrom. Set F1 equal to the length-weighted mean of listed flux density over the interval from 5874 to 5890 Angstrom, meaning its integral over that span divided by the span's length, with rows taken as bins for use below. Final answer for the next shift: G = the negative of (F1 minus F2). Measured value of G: -12.9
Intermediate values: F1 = 13.2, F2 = 0.3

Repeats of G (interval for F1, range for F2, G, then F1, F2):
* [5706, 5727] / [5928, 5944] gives -13.6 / 14.6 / 1.0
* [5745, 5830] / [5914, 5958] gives -14.6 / 15.1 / 0.5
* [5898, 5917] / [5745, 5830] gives -13.9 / 14.2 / 0.3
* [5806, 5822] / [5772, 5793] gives -15.4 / 15.5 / 0.1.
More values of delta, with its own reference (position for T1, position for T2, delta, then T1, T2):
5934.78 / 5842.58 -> 0.9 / 0.7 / 1.6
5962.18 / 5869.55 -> 1.5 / -0.2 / 1.3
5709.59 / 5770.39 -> 1.1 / 0.2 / 1.3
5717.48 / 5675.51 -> 0.9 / 0.7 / 1.5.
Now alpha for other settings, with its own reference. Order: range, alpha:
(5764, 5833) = 0.98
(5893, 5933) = 1.09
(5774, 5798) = 1.01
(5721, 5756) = 0.98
